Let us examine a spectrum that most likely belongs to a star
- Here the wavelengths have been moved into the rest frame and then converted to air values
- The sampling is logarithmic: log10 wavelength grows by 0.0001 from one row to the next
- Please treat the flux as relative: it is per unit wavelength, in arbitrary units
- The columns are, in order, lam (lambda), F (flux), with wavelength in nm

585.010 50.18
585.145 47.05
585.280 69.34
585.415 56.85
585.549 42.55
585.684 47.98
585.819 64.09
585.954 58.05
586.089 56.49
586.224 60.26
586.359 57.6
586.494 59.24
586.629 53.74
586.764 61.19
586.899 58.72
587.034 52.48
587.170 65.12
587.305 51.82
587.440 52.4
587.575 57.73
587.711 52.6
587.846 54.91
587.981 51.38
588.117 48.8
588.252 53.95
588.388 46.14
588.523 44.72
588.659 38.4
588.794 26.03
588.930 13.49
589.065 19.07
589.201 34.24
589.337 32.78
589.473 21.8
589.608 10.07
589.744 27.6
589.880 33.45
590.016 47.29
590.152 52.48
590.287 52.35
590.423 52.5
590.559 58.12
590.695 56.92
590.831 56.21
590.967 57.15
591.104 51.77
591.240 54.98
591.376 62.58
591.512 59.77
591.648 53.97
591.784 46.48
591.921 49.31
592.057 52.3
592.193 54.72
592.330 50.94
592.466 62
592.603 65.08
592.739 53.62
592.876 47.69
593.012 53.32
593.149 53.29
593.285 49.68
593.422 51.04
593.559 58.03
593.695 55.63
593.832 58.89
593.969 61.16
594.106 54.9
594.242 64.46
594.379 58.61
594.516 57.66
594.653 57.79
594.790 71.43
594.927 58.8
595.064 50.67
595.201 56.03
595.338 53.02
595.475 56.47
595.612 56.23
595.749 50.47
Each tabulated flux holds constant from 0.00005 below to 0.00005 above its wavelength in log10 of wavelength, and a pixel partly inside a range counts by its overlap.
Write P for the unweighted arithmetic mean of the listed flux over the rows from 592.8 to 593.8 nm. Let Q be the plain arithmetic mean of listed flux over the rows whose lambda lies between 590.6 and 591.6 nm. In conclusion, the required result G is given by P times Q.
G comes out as 3005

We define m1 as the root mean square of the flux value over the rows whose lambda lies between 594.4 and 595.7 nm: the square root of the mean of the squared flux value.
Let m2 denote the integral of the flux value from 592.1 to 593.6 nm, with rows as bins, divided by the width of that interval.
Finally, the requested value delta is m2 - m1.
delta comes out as -3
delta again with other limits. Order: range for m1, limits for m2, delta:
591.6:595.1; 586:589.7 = -10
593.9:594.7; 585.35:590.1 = -13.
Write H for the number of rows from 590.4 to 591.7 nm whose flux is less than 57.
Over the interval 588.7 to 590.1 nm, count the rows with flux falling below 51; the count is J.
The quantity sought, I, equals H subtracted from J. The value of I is 4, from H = 6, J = 10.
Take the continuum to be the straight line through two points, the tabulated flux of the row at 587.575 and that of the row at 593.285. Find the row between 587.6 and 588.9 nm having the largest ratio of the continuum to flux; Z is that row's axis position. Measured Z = 588.794 nm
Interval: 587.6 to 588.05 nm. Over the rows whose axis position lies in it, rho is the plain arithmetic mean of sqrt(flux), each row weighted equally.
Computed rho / 7.28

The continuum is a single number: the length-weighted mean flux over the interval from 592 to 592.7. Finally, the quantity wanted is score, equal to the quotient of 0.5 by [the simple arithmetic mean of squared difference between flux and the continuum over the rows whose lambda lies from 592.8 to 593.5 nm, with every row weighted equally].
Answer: 0.013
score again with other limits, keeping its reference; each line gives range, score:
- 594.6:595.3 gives 0.010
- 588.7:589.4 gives 0.000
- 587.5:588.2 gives 0.021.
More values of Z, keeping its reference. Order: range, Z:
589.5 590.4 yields 589.608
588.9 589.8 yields 589.608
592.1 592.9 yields 592.876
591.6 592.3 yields 591.784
